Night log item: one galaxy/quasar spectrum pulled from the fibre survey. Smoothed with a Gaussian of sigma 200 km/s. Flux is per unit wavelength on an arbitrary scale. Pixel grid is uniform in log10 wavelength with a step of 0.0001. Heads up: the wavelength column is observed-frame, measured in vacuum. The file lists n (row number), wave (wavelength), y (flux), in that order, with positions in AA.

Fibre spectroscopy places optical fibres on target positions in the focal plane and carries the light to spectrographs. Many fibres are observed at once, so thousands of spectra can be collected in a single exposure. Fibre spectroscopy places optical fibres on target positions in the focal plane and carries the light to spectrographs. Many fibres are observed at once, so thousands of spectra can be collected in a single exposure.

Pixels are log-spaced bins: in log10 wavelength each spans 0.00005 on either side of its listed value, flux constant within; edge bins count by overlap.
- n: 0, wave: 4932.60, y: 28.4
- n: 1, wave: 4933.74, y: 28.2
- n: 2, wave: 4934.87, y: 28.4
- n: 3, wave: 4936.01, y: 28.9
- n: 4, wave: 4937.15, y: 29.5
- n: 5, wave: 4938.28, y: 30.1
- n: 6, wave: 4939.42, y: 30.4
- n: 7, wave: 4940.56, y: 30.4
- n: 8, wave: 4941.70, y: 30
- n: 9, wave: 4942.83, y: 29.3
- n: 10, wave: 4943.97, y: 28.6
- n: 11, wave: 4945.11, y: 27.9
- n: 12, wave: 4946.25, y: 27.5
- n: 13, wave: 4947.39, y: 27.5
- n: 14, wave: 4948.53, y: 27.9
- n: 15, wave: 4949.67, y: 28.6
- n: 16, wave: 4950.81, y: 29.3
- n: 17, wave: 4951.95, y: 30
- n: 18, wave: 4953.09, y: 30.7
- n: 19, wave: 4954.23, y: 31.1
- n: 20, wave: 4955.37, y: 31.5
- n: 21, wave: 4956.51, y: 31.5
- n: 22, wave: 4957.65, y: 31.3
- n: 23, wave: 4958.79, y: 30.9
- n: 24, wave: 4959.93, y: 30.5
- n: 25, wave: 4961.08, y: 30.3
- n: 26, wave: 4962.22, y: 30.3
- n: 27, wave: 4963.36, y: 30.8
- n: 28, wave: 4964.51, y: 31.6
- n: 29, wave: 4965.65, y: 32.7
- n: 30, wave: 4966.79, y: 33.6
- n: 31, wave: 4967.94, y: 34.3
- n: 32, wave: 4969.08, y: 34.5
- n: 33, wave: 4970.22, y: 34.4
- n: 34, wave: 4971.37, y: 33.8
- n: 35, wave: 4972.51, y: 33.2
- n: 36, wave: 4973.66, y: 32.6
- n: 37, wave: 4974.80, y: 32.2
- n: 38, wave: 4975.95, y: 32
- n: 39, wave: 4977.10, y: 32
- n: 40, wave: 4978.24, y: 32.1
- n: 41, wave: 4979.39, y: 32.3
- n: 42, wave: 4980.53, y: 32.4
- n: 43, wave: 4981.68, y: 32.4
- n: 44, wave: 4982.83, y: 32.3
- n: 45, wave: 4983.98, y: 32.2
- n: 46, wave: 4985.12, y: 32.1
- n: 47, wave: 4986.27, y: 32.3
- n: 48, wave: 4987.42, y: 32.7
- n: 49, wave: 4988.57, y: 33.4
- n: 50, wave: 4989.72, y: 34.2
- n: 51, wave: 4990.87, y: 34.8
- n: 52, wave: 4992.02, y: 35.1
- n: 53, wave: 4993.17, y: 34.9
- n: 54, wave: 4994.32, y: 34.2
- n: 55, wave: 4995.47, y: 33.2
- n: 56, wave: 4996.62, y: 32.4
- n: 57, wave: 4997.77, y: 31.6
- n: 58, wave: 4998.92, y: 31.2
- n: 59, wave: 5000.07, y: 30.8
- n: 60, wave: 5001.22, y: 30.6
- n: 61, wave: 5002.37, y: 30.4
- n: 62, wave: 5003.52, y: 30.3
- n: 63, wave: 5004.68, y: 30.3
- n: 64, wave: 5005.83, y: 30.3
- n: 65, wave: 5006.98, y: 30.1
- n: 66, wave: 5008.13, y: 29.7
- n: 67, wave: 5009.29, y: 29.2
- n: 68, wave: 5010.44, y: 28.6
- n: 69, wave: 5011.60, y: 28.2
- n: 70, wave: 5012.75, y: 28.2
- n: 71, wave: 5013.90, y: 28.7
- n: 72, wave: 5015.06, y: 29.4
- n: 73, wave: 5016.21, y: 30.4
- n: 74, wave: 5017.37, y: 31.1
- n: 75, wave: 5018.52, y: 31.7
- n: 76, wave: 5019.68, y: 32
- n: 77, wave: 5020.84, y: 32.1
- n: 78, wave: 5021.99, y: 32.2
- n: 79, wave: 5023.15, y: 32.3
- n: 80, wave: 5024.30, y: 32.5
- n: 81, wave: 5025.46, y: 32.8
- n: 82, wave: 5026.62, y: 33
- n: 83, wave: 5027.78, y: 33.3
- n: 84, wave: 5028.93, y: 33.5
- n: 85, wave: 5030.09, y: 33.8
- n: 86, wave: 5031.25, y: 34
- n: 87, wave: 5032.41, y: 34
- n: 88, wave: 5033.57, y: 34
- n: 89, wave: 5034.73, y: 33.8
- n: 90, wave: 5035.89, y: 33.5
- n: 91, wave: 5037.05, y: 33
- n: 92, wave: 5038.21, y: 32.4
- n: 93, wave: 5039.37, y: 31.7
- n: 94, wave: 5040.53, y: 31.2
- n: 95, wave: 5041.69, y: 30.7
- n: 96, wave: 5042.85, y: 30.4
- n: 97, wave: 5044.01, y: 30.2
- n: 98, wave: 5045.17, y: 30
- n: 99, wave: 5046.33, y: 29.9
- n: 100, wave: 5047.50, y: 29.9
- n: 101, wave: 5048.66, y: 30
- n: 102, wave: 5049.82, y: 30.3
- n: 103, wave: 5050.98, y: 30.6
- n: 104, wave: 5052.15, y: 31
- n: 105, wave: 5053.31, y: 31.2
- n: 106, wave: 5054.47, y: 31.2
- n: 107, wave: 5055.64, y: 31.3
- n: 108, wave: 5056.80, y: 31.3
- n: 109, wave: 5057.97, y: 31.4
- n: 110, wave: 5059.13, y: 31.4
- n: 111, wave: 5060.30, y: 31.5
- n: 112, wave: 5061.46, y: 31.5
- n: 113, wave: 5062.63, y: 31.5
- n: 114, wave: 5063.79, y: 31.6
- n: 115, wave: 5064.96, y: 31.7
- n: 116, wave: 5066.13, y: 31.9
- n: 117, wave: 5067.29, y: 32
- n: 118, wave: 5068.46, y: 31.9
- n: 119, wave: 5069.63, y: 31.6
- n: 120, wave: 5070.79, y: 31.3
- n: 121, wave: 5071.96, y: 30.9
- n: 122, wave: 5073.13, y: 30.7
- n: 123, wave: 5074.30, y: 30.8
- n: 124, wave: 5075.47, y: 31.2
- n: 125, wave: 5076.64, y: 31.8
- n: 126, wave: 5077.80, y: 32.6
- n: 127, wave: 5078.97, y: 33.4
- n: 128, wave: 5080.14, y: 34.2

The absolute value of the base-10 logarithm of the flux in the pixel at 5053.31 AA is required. 1.49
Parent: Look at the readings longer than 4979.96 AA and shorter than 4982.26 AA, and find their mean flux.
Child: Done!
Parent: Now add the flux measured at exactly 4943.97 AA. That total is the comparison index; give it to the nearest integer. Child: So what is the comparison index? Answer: 61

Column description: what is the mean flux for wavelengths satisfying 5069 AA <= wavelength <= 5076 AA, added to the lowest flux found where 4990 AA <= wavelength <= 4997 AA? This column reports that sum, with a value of 63.5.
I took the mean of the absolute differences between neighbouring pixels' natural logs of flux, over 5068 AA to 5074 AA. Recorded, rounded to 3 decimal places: 0.010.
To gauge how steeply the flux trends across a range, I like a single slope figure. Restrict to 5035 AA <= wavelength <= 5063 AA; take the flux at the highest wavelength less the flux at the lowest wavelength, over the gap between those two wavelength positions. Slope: -0.07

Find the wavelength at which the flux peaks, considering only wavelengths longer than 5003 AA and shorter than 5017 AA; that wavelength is 5016.21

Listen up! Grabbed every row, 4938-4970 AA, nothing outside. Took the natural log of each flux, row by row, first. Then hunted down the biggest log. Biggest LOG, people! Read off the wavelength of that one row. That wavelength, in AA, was 4969.08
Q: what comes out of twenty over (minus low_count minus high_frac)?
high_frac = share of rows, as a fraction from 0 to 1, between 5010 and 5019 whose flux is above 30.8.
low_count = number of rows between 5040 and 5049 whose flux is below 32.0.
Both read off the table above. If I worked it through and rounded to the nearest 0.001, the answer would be -2.424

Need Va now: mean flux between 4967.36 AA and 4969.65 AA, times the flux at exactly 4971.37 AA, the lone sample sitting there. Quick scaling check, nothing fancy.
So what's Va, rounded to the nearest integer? 1163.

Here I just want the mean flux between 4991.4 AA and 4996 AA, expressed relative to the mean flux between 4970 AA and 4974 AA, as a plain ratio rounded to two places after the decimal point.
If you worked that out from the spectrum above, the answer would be 1.03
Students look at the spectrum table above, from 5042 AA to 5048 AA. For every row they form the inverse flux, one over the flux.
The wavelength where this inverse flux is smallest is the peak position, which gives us 5042.85 AA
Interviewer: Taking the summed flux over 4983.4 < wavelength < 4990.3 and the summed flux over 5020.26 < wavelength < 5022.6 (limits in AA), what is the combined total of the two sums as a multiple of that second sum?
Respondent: 4.1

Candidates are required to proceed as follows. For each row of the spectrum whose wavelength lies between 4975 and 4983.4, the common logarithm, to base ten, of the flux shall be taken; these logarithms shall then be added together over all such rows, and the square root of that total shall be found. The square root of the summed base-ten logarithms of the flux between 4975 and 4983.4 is 3.25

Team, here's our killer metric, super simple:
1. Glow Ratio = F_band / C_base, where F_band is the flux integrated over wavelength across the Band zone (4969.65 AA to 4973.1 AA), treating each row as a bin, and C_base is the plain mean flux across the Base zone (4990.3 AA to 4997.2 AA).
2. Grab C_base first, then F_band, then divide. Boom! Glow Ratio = 3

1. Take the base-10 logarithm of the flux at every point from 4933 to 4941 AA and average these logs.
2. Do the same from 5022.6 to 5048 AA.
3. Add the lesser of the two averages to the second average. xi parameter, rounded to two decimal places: 2.98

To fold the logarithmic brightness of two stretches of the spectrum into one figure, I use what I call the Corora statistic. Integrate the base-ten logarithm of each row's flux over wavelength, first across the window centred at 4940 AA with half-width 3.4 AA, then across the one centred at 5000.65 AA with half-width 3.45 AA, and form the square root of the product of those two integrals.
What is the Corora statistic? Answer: 10.2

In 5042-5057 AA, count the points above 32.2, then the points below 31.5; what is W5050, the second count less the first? 13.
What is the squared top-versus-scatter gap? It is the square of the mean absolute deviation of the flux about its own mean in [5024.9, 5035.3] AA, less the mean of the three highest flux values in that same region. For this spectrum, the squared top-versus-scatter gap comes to 1130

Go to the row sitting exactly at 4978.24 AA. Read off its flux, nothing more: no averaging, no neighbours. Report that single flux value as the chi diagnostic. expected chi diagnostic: 32.1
